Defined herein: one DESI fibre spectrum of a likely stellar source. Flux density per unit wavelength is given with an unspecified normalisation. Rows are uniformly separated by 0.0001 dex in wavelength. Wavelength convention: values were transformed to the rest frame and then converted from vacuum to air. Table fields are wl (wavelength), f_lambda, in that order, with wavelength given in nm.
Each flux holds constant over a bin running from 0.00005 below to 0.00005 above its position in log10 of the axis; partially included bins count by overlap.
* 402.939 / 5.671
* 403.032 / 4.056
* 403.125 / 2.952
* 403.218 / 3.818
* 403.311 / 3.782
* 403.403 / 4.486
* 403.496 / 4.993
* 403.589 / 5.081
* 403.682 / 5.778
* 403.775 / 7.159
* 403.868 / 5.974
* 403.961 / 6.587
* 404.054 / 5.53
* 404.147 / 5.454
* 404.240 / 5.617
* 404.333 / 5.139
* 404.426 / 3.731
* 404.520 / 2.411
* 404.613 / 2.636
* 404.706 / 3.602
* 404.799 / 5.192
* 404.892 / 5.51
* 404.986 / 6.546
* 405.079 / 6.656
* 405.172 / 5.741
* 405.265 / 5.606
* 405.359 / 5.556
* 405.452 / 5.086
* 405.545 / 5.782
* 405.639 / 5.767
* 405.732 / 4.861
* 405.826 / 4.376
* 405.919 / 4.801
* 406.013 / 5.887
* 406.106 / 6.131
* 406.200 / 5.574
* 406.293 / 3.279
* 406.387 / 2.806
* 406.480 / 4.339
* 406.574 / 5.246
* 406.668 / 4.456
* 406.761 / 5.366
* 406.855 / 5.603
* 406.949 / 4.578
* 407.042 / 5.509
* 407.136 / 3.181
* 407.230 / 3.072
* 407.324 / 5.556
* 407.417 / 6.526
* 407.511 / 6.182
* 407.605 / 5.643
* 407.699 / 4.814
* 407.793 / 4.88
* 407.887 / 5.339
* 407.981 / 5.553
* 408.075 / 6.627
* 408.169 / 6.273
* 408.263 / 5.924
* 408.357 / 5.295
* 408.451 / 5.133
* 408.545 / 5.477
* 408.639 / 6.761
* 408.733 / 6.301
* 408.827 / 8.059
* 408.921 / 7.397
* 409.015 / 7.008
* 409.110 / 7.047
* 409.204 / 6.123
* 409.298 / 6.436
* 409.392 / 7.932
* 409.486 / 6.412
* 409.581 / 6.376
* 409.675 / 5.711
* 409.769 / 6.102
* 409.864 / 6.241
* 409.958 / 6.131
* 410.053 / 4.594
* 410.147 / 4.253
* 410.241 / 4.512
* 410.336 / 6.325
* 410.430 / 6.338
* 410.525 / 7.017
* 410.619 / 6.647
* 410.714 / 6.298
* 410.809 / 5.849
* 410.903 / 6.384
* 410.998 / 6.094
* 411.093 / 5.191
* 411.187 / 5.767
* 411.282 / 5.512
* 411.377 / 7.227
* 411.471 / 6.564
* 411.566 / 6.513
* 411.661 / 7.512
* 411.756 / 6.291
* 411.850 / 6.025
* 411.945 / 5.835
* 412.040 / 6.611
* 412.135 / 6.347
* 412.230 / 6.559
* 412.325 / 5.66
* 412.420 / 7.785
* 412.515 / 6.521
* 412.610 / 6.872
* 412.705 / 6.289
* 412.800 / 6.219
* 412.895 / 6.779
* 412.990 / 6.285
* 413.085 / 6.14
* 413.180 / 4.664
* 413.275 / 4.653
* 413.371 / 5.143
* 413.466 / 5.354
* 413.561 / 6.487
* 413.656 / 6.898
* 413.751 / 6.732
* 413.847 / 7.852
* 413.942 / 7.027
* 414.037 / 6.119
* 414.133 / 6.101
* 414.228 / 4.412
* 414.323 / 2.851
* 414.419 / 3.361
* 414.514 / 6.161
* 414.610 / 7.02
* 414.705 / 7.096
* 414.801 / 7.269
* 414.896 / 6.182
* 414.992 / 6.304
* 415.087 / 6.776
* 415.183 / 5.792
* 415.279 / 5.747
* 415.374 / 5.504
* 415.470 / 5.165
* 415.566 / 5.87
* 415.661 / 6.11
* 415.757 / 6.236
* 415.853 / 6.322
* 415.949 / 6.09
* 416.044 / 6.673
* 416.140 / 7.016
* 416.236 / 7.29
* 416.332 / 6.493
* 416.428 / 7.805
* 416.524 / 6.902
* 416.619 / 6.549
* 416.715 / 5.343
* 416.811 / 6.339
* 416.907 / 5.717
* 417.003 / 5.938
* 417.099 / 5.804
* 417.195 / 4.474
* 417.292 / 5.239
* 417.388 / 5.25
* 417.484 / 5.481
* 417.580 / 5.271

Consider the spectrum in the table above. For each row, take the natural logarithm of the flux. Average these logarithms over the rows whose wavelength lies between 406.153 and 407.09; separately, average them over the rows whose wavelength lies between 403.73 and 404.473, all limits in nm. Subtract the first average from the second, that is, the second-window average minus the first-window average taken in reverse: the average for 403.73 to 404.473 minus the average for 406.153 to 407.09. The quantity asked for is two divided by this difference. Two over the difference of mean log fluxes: 10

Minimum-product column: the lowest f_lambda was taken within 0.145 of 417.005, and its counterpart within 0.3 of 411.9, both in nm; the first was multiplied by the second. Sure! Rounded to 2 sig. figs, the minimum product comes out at 33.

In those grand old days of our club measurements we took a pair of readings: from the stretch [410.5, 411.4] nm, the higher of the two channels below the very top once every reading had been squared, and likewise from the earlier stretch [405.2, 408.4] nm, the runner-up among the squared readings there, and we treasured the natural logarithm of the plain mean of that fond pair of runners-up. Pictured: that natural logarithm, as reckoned 3.83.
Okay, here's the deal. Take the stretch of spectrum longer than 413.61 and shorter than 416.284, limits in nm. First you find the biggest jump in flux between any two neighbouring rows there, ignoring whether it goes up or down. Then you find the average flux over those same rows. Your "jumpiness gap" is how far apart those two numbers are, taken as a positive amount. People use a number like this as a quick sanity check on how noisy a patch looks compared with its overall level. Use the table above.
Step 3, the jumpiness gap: 3.3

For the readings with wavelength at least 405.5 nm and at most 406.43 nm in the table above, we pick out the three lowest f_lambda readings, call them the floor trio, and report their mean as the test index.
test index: 3.5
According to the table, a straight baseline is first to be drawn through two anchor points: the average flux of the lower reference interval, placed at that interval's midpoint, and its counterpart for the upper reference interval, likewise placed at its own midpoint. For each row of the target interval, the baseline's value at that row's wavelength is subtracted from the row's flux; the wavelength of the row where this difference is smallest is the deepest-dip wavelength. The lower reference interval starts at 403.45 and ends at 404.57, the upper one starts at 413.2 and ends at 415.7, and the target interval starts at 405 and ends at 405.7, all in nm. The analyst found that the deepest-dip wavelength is 405.452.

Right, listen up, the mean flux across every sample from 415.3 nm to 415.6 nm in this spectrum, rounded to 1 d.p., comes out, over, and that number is 5.5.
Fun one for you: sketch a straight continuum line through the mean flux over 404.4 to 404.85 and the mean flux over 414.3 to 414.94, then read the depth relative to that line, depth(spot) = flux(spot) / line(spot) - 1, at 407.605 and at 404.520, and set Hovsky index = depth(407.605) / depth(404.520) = -1.1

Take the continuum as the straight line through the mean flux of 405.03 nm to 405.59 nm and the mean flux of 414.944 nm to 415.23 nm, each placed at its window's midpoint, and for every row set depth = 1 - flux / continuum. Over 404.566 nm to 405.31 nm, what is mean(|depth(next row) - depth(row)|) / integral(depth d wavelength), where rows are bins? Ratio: 1.8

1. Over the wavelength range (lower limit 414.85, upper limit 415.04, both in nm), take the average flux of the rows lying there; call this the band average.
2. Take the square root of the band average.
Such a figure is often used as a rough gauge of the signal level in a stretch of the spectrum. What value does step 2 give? 2.50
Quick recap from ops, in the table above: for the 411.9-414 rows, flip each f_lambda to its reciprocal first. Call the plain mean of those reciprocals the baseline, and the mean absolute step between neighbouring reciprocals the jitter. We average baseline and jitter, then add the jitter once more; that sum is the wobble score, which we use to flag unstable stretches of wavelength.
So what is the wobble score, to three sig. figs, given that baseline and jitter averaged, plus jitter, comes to 0.105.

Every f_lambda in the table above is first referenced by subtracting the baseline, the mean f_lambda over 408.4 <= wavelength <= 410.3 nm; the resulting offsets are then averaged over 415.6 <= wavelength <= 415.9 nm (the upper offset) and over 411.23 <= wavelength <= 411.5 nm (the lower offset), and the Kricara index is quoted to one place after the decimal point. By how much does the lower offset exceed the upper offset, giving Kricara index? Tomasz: 0.2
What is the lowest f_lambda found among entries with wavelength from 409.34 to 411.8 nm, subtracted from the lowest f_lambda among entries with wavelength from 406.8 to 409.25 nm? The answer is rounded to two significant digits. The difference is -1.2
